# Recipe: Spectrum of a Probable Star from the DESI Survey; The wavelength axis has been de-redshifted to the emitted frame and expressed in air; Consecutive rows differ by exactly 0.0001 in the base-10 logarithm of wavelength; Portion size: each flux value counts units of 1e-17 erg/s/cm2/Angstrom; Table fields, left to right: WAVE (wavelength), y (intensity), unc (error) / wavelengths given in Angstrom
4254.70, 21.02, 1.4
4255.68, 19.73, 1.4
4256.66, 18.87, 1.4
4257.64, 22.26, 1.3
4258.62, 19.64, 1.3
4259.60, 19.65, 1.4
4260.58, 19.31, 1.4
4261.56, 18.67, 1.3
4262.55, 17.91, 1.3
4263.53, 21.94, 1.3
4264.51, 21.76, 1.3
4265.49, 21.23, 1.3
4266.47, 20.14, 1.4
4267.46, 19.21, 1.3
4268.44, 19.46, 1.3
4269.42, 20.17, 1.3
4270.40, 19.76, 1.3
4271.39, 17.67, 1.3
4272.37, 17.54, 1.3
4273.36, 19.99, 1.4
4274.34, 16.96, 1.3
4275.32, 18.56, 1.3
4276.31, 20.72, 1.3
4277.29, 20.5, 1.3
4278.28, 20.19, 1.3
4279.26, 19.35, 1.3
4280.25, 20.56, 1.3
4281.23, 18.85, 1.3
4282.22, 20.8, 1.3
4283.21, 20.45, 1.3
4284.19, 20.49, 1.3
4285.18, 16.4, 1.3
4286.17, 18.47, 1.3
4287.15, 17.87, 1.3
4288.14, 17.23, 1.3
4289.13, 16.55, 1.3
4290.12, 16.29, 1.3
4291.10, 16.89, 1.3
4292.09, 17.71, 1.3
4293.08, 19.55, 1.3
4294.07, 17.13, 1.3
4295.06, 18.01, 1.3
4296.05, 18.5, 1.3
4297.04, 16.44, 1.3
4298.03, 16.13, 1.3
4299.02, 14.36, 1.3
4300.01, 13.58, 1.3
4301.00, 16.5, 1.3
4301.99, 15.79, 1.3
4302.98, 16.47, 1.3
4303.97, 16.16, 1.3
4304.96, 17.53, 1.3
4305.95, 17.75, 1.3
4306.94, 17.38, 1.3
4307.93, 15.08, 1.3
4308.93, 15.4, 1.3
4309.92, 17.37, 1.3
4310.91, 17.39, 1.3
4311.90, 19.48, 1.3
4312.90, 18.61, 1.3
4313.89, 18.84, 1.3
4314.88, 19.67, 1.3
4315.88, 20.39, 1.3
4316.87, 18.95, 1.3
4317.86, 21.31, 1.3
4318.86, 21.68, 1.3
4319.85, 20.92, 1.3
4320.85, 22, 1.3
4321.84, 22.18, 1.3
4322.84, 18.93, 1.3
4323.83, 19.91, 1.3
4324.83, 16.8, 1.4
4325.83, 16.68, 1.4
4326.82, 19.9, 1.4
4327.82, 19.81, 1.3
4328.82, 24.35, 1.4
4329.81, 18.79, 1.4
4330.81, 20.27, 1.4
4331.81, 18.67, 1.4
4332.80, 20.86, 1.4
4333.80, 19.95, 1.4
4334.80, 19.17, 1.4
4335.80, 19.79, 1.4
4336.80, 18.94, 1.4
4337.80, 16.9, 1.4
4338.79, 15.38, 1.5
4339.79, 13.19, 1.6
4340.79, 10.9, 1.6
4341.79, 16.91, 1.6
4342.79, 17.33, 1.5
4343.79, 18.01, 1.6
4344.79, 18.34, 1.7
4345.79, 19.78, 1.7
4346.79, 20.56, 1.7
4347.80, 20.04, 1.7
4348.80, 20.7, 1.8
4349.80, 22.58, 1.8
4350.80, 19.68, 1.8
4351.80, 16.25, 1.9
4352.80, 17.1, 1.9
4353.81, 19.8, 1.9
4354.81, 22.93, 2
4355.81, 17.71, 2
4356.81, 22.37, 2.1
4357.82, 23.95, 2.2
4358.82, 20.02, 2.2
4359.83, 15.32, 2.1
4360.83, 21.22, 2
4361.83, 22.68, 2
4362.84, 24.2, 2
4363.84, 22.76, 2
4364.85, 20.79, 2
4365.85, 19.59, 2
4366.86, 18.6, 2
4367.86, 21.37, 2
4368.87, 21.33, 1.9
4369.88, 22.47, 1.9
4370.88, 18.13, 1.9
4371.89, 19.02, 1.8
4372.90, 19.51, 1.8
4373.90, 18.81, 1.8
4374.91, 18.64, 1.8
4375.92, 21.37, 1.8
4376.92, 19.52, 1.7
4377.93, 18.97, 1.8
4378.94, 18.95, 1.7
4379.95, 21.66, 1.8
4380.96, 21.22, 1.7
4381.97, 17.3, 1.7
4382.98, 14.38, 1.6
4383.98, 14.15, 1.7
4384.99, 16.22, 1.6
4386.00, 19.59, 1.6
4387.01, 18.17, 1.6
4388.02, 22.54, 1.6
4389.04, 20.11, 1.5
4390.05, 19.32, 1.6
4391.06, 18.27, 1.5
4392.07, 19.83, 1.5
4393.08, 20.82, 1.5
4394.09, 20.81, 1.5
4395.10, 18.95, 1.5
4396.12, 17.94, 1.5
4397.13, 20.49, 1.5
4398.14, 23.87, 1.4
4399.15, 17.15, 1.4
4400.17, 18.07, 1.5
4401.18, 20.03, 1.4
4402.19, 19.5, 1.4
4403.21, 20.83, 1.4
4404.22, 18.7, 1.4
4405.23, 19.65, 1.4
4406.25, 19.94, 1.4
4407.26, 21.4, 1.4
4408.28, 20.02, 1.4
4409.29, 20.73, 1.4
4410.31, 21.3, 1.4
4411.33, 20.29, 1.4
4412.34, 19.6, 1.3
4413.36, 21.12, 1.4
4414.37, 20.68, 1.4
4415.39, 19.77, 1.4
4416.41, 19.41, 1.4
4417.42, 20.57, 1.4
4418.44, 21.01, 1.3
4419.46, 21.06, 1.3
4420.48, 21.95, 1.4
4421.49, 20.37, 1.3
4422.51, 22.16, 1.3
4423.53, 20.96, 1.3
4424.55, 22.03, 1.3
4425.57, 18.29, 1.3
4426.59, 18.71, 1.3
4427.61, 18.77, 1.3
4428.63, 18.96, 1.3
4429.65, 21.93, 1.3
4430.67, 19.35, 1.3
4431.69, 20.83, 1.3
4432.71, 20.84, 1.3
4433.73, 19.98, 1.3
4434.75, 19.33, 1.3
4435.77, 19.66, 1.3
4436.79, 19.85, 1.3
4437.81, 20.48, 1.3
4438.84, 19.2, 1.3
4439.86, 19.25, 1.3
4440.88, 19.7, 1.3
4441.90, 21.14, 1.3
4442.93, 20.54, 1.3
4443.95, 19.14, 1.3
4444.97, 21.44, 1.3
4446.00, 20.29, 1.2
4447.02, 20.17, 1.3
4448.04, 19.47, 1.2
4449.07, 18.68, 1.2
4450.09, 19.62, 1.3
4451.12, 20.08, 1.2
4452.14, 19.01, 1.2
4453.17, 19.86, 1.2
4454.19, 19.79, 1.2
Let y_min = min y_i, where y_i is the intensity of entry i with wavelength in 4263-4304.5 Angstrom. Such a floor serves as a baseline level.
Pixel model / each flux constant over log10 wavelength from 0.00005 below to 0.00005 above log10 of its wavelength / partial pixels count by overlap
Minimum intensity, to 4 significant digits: 13.58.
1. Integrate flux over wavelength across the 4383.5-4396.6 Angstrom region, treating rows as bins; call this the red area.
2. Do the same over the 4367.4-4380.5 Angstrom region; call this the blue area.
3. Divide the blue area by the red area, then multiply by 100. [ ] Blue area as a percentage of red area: 105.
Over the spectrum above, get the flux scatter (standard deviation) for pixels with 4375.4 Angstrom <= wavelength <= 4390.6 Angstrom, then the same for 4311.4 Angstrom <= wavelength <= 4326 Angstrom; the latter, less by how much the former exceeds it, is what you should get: 0.9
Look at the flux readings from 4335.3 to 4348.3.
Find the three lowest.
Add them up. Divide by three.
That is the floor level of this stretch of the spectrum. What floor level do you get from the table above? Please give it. 13.2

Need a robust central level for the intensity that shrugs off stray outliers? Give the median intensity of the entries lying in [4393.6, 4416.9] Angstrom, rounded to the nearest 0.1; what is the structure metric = 20.0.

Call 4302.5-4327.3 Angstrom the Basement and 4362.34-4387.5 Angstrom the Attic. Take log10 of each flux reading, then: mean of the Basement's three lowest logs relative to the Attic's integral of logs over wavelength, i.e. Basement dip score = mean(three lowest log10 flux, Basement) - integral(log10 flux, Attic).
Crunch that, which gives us -31.2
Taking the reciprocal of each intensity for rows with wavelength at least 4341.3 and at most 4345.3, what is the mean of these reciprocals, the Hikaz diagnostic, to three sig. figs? 0.0567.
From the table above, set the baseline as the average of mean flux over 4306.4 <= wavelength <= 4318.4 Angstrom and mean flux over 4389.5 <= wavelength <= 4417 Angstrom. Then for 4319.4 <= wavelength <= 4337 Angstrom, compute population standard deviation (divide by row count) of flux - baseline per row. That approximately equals 1.8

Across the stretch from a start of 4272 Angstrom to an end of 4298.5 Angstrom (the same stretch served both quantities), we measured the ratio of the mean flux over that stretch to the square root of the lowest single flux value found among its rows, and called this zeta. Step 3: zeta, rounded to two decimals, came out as 4.59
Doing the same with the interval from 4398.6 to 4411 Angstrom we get 4.78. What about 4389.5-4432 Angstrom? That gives 4.86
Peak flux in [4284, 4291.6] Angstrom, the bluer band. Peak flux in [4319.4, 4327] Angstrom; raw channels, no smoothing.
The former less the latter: -2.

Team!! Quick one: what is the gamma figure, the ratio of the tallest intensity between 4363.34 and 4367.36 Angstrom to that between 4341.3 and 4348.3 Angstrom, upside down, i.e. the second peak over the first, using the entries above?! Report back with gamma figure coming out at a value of 0.90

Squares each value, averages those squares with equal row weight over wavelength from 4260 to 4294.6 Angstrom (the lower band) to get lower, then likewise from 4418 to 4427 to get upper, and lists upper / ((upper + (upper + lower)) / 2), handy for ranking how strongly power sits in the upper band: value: 0.703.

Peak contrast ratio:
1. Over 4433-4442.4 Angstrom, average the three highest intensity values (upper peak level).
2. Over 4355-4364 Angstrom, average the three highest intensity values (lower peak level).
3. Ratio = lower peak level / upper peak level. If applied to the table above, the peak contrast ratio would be 1.15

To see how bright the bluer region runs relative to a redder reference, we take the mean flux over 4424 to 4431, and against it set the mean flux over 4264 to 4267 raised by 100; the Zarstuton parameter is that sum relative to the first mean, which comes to 6.14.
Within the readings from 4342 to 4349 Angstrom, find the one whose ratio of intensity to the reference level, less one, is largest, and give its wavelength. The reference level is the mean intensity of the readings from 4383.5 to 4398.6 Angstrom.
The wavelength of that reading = 4348.80 Angstrom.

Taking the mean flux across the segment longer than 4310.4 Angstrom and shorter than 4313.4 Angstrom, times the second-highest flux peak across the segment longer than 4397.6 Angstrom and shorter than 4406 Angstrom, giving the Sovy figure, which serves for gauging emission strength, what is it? 385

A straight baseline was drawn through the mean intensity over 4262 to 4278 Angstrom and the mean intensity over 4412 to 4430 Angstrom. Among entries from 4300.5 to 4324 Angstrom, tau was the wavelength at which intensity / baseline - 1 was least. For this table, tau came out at 4307.93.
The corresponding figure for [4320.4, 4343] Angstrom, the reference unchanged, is 4340.79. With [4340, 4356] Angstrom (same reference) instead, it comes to 4340.79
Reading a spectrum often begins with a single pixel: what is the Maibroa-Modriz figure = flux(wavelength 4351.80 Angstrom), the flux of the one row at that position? 16.25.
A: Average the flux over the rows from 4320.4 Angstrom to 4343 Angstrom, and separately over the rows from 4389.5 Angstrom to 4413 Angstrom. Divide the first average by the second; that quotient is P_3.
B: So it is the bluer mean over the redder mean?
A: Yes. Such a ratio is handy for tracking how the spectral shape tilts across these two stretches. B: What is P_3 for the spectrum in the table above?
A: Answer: 0.93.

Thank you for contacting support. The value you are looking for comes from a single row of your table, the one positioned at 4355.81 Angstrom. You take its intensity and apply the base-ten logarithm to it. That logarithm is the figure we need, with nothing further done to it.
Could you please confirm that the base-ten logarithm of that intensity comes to 1.25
